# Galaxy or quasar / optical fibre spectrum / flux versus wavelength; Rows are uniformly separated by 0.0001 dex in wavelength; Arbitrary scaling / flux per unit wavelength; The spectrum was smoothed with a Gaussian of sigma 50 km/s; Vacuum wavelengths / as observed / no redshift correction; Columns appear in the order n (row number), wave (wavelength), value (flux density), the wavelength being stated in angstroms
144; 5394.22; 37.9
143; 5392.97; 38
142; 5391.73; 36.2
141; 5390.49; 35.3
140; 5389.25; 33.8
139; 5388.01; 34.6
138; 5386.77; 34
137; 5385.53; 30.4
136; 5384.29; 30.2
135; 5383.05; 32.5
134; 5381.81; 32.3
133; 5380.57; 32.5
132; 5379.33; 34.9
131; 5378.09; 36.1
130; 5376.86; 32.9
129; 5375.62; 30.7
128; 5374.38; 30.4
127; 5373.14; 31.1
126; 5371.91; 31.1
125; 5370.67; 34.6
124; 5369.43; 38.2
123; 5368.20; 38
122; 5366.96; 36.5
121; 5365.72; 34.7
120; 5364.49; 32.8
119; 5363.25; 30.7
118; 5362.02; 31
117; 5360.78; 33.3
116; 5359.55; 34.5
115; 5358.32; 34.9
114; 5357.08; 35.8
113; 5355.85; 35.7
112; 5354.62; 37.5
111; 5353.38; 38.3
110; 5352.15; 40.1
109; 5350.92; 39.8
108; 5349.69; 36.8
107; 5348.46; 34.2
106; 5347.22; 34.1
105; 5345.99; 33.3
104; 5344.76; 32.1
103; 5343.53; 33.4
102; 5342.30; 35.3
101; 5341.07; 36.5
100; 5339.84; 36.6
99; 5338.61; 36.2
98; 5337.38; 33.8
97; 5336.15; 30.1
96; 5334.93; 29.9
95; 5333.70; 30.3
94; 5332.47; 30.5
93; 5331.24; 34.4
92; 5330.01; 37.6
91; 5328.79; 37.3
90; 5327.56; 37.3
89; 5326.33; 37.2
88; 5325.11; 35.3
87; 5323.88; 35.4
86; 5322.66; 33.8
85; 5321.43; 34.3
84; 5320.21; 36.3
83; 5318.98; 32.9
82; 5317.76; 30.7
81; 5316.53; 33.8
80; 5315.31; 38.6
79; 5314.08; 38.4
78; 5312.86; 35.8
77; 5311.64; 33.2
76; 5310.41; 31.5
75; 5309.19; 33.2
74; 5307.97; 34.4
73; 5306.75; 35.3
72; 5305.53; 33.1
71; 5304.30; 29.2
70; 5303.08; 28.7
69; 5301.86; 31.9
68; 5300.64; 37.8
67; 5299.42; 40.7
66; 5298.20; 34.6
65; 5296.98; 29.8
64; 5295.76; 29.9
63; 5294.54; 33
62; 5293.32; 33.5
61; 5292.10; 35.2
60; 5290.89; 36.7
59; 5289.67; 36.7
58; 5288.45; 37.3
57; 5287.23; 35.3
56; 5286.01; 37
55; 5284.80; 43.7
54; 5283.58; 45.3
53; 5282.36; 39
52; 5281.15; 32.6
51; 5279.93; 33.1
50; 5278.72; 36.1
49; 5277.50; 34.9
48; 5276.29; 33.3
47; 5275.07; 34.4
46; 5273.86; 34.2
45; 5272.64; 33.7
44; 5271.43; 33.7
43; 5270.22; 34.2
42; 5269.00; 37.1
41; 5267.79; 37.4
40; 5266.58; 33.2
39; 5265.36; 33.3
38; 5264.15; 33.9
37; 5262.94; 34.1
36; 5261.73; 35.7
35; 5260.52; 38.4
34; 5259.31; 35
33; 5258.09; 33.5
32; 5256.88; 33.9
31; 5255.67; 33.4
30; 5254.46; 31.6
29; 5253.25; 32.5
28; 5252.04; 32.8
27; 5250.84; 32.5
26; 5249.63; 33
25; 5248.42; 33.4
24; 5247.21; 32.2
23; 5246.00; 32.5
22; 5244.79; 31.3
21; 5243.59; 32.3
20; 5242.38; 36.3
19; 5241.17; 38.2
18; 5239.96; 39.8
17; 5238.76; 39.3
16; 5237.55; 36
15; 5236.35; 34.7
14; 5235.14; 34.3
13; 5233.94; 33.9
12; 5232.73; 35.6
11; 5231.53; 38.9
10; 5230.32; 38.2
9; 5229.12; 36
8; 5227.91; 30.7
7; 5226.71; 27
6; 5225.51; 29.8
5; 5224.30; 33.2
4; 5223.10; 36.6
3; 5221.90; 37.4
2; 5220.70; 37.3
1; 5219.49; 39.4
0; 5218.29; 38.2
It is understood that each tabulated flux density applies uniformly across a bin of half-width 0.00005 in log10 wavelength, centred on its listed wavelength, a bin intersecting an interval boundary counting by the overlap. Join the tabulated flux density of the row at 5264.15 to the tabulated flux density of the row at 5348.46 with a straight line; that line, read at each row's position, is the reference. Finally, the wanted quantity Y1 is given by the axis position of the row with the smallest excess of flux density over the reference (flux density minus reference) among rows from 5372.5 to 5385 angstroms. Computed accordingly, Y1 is 5384.29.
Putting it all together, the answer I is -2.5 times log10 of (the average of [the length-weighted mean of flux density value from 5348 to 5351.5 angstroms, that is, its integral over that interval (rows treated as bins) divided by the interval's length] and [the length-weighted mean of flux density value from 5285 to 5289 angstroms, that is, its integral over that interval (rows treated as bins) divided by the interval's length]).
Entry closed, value -3.93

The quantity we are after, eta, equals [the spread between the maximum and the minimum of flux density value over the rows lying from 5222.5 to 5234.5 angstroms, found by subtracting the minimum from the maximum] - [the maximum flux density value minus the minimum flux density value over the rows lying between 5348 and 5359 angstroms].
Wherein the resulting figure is 6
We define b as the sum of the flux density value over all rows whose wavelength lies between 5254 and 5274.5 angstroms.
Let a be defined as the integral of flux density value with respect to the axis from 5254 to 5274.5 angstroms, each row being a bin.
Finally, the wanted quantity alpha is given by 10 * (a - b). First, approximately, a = 707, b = 586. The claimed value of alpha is 1211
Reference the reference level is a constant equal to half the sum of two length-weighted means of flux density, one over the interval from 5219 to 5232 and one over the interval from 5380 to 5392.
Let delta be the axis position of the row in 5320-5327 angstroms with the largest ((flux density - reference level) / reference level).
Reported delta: 5326.33 angstroms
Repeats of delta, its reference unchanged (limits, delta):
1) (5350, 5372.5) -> 5352.15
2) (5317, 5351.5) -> 5350.92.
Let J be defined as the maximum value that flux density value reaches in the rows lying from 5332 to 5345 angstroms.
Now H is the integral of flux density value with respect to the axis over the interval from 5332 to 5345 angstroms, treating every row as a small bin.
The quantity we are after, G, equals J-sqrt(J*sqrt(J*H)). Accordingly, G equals -31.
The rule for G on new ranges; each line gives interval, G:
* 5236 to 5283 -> -61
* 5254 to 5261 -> -22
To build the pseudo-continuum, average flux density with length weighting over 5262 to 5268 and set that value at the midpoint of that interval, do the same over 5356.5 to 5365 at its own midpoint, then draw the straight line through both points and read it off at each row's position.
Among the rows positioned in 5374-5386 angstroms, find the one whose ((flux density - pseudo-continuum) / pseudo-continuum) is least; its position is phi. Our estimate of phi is 5384.29 angstroms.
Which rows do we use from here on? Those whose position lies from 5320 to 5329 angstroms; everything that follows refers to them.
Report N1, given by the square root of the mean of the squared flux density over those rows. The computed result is 35.9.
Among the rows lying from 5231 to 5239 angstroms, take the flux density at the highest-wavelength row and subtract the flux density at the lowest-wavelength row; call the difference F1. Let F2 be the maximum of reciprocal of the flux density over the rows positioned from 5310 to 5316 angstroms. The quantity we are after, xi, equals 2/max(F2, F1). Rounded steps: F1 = 0.4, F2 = 0.0317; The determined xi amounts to 5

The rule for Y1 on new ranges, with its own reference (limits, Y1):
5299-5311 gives 5303.08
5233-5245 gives 5244.79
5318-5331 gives 5318.98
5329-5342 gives 5334.93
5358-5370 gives 5363.25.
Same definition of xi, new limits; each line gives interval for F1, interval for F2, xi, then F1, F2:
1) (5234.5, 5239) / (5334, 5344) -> 0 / 5.0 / 0.0334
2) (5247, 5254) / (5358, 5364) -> 7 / 0.3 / 0.0326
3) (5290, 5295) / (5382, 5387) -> 60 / -3.7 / 0.0331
